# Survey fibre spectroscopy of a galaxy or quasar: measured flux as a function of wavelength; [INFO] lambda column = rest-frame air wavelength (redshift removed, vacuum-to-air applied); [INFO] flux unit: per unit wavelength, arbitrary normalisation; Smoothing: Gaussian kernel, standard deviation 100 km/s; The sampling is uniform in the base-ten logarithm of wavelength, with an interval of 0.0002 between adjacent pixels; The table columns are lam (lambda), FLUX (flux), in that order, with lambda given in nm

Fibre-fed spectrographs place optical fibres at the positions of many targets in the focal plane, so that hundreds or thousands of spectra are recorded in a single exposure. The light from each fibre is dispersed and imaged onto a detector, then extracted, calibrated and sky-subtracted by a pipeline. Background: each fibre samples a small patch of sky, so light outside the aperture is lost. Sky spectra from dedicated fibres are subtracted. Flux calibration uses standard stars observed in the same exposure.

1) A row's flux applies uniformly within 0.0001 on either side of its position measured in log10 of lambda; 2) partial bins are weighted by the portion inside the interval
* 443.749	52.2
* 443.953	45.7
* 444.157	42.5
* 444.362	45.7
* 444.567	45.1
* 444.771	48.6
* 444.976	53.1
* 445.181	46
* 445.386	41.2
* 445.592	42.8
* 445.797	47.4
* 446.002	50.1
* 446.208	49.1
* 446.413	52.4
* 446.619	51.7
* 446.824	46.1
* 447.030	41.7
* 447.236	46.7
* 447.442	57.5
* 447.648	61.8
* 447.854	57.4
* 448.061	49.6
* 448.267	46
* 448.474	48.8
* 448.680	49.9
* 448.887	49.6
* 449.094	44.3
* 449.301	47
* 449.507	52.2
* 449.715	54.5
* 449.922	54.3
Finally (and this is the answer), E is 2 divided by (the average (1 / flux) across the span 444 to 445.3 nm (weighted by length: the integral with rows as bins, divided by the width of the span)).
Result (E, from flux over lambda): 93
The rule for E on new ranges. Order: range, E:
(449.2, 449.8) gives 102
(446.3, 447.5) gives 97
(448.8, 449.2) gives 93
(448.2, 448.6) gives 95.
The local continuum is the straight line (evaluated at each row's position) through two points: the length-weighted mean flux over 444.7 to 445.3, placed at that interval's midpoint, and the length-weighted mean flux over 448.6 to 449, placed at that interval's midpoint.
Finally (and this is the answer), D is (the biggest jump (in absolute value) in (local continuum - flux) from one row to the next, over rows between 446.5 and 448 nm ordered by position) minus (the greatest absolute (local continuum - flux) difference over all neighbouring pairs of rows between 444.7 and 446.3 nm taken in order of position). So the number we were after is 4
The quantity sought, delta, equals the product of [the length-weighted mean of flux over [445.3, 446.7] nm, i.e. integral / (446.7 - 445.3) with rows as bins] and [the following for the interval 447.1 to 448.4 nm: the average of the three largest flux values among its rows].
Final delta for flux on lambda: 2816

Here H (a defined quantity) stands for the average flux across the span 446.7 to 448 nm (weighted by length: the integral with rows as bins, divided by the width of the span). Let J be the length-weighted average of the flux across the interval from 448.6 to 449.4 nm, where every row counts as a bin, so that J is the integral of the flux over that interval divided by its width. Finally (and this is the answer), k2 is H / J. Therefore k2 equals 1.09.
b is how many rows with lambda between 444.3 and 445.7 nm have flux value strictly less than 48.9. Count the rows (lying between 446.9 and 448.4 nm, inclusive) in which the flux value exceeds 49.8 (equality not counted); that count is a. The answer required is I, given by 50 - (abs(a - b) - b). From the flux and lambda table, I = 53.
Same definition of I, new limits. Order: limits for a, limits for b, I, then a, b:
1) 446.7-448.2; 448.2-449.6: 53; 3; 4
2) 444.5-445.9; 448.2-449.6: 51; 1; 4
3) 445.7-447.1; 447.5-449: 51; 3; 2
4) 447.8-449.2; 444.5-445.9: 52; 2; 6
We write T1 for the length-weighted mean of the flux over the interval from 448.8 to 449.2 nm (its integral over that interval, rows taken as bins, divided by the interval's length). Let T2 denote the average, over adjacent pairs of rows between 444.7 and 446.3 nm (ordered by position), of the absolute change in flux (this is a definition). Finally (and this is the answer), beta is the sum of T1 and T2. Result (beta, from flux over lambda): 50.6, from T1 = 46.8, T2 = 3.8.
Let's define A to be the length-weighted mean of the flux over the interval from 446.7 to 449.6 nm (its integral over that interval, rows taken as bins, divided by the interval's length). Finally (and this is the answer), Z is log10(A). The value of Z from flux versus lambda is 1.70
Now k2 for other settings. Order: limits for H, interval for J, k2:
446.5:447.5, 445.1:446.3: 1.05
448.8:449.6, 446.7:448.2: 0.94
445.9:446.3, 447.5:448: 0.85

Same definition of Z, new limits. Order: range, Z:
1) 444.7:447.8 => 1.69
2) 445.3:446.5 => 1.67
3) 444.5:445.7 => 1.66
